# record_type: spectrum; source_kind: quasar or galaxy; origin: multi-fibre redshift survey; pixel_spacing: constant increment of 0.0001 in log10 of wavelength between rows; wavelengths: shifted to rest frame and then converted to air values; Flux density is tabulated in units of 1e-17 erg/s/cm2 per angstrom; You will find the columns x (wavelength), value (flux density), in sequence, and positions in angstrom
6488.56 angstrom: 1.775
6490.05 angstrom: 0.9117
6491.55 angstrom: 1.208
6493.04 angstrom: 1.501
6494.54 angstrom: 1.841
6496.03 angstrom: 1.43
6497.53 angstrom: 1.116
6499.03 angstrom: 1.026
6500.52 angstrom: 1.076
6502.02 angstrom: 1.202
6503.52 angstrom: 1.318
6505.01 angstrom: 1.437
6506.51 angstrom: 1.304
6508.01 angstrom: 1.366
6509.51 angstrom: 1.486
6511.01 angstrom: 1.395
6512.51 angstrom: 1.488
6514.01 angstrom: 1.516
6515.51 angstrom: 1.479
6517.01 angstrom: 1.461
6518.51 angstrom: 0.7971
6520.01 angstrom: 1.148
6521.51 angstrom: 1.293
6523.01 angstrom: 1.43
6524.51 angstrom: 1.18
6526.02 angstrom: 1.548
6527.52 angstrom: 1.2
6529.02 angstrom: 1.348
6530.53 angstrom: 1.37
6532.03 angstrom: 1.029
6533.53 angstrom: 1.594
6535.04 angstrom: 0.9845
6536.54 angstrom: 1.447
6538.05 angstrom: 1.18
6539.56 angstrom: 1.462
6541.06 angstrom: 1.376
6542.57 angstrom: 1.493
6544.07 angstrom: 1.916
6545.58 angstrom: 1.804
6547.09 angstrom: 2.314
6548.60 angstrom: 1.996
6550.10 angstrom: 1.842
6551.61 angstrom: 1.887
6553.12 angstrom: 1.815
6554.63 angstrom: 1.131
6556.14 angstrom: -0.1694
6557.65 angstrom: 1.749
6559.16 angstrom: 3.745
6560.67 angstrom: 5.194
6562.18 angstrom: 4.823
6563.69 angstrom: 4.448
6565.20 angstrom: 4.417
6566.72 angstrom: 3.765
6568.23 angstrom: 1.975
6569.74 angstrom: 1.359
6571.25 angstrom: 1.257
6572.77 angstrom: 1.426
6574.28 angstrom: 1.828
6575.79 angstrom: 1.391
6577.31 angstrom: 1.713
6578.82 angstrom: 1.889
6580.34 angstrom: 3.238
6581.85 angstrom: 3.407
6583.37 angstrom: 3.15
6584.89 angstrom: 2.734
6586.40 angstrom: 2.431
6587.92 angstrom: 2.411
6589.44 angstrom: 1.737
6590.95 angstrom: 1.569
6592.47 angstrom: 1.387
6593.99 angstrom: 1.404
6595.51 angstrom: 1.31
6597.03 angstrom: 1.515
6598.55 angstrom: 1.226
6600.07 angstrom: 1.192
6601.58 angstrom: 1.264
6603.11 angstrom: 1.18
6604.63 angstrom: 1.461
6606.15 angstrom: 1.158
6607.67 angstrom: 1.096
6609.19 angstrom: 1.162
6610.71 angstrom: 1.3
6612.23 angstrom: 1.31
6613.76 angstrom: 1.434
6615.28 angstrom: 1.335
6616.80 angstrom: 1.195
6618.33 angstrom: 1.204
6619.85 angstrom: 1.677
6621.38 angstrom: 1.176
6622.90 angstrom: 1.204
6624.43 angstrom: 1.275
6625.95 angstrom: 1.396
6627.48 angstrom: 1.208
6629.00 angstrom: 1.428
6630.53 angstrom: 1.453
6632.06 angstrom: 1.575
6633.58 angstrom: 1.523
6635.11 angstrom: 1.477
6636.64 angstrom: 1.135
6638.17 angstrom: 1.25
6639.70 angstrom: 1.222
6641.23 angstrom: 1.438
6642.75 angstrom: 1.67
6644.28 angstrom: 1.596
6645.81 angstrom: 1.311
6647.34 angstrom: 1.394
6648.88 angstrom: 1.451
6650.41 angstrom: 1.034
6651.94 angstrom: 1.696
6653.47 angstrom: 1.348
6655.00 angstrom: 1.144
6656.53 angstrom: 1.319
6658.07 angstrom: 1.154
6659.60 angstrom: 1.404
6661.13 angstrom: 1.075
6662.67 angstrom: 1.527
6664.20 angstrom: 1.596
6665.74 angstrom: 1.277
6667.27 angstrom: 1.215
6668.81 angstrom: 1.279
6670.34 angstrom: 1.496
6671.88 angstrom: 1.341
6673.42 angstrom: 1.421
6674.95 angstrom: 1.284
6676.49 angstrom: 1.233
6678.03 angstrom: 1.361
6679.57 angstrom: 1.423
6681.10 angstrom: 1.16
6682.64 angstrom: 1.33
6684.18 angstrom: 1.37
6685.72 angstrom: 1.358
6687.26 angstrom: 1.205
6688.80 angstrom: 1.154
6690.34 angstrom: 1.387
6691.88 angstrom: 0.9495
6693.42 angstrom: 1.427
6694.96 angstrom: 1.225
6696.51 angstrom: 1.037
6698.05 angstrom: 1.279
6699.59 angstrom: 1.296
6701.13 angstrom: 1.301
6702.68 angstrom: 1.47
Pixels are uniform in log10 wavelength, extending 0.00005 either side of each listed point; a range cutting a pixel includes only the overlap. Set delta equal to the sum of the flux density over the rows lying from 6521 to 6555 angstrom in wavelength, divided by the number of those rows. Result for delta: 1.51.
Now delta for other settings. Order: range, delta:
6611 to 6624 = 1.32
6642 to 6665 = 1.38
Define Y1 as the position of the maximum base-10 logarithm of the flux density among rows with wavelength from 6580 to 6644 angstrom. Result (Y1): 6581.85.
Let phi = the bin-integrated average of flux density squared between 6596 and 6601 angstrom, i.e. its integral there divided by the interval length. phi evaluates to 1.74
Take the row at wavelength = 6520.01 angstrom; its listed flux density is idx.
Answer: 1.148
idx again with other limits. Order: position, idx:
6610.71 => 1.3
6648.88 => 1.451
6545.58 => 1.804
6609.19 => 1.162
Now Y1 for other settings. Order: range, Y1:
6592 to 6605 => 6597.03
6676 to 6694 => 6693.42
